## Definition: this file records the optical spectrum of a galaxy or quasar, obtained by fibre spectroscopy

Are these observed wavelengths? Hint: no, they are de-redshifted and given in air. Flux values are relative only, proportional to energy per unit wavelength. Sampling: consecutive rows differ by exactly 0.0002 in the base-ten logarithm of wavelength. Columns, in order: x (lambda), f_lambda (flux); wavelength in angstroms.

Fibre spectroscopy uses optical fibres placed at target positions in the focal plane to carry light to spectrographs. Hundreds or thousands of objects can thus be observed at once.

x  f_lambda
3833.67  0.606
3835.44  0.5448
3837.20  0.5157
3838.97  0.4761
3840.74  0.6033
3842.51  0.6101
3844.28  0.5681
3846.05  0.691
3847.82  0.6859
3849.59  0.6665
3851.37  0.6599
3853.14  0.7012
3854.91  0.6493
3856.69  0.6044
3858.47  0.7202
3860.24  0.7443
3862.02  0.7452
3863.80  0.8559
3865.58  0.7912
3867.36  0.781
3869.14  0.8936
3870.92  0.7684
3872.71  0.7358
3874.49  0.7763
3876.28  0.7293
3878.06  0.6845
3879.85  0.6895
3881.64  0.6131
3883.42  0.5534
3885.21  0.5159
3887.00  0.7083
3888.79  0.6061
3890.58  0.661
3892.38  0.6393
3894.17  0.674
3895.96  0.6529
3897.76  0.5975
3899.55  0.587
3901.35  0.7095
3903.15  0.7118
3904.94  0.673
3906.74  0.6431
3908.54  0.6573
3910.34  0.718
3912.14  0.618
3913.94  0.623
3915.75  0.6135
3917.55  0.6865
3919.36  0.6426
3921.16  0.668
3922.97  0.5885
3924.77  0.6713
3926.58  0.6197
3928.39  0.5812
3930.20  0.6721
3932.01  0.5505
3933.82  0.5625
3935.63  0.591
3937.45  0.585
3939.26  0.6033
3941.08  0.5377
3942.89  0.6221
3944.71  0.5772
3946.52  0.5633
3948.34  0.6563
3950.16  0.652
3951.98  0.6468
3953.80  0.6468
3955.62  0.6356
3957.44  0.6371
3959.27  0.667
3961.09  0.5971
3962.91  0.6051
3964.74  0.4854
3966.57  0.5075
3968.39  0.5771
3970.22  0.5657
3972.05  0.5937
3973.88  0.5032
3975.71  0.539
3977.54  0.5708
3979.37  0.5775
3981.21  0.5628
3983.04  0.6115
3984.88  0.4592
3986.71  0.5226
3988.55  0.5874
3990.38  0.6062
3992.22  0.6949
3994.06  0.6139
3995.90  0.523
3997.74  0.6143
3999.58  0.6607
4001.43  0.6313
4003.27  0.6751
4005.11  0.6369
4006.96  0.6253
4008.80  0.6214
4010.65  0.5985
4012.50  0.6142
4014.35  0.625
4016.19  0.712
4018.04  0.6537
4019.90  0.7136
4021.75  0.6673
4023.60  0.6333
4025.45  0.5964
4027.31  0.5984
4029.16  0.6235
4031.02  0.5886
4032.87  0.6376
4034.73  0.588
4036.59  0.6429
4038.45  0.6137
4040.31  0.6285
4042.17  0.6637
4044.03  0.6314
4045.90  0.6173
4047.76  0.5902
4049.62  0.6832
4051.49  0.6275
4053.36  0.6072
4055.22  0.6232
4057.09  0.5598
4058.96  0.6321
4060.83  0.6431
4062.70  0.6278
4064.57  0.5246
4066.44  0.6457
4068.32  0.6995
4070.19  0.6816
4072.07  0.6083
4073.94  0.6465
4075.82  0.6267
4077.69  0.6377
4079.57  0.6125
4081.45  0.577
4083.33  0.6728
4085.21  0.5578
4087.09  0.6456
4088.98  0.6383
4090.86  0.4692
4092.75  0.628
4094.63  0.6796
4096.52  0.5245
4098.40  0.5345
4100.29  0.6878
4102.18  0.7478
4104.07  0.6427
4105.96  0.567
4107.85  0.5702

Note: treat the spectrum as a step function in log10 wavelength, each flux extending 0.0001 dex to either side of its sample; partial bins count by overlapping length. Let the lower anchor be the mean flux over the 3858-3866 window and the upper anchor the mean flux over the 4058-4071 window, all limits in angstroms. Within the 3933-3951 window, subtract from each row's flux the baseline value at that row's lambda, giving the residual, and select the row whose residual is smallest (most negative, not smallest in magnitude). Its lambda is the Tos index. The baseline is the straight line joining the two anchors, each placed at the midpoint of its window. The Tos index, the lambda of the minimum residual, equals 3941.08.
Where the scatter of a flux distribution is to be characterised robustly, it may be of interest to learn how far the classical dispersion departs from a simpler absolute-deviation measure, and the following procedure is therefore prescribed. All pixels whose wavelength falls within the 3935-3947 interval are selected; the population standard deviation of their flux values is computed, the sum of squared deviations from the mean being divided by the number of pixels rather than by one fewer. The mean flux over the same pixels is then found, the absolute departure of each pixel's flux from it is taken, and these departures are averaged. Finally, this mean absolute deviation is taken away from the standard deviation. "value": 0.005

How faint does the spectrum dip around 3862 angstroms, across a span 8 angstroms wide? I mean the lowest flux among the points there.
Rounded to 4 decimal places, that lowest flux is 0.7202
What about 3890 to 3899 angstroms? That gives 0.5975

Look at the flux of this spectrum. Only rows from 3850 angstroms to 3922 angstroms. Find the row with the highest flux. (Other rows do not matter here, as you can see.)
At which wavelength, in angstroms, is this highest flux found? 3869.14 angstroms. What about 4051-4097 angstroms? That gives 4068.32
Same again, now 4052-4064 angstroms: 4060.83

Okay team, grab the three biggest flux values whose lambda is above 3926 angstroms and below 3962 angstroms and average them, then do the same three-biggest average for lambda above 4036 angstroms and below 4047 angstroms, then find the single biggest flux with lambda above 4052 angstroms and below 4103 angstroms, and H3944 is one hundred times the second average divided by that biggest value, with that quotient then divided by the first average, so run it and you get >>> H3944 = 130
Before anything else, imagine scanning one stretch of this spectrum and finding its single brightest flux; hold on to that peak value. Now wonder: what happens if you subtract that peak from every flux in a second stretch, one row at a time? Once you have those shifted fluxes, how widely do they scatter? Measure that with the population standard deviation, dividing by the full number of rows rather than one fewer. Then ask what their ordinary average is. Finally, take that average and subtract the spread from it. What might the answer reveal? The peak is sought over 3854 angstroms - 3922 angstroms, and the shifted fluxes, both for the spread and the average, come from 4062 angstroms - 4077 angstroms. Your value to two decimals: -0.31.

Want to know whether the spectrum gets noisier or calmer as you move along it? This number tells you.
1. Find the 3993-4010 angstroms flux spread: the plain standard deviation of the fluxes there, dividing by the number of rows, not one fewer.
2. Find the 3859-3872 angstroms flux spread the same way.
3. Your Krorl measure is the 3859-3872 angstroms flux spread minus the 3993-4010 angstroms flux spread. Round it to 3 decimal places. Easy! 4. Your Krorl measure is 0.012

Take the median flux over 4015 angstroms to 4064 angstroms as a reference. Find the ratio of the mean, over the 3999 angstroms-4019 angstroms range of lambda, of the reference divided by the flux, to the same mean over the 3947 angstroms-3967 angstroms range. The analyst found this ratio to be 0.95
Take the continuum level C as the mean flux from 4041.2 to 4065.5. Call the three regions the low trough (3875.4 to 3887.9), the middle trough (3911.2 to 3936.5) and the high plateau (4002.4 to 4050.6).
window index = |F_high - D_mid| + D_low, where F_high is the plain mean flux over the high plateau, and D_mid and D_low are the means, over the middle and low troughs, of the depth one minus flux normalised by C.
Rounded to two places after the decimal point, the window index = 0.60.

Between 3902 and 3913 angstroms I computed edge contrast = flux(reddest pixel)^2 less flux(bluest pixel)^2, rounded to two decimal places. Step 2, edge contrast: -0.12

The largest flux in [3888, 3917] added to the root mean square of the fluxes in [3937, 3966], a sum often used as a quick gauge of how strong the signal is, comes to 1.33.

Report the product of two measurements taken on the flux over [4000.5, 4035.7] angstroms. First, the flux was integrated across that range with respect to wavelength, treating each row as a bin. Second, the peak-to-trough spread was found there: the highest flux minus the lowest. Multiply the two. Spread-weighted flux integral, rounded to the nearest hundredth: 2.80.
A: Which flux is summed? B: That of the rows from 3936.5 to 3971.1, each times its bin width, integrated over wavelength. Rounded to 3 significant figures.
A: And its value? 20.7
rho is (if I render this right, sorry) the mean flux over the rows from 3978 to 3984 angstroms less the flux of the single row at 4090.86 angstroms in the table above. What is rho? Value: 0.11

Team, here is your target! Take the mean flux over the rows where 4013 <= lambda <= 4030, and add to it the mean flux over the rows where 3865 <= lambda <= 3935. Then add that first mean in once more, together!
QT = 1.96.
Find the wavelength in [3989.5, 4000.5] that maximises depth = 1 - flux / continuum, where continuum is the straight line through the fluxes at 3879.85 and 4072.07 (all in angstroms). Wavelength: 3995.90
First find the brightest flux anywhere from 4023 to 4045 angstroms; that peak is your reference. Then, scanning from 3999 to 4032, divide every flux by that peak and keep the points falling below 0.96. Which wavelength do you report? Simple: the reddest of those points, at 4031.02 angstroms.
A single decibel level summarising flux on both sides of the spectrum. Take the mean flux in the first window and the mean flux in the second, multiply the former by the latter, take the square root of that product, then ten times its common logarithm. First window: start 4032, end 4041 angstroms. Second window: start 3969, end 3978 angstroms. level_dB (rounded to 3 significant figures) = -2.31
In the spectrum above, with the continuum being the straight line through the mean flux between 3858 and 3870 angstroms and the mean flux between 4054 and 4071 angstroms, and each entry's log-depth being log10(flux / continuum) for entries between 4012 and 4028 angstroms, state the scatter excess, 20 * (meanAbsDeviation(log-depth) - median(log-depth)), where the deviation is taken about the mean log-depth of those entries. 0.8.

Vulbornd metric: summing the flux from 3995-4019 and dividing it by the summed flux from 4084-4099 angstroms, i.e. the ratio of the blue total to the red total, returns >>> 1.75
